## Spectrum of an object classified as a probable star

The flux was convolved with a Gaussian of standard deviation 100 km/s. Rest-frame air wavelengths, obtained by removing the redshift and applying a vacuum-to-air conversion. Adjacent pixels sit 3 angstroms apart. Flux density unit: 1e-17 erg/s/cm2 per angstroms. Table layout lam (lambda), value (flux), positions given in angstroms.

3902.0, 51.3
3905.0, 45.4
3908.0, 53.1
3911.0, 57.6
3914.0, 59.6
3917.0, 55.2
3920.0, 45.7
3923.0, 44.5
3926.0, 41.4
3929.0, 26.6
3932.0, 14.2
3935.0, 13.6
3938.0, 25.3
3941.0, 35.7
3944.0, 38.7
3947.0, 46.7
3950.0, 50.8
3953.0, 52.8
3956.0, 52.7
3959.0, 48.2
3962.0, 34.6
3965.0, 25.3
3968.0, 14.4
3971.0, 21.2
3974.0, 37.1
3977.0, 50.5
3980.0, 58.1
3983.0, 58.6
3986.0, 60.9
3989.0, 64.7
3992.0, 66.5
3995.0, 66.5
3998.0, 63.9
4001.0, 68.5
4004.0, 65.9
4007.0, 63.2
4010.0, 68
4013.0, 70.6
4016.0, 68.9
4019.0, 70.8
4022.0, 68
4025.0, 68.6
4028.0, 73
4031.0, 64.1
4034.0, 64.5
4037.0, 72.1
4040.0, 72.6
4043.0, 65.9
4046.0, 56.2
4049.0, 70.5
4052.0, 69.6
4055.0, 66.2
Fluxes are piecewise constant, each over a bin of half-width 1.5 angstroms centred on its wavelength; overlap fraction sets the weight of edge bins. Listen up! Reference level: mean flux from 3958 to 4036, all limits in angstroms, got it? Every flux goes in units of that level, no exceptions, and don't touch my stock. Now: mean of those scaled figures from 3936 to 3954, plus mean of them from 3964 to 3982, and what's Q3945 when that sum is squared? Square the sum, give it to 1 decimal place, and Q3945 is 1.8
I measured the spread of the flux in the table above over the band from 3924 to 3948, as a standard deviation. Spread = 12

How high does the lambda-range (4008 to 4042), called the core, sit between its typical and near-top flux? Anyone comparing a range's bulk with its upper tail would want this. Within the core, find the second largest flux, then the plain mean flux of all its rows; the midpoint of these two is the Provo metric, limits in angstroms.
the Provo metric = 71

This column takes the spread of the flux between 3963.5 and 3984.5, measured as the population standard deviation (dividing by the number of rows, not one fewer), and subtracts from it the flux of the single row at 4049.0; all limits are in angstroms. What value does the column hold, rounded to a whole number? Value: -54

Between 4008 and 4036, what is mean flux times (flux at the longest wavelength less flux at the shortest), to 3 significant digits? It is -240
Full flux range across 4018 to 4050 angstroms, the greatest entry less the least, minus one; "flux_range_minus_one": 16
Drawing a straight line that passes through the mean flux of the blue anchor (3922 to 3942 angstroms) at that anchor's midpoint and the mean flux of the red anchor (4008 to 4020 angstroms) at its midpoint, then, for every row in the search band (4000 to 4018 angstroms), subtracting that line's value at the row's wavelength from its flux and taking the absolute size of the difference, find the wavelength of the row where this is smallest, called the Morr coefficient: 4010.0 angstroms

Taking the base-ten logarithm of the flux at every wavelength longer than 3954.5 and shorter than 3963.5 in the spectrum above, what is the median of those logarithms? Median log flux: 1.68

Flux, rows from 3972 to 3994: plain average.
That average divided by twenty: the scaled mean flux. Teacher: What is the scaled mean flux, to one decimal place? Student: 2.8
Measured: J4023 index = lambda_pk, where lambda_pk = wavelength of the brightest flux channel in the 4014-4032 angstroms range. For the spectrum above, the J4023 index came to 4028.0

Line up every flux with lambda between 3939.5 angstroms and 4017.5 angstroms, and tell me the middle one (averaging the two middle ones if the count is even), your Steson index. 55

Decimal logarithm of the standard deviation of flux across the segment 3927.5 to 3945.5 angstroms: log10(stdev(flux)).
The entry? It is 1.0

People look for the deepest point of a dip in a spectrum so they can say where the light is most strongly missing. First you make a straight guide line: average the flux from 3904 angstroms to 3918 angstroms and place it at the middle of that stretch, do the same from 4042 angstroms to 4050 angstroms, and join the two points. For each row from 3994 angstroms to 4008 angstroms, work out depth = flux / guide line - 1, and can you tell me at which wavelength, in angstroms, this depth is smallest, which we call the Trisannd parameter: 4007.0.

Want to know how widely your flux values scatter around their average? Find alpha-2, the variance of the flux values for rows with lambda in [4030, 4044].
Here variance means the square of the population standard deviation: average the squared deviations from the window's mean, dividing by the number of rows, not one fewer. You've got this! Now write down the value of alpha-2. 14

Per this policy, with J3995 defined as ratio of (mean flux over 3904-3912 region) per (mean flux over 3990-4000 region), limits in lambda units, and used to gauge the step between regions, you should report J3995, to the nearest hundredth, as 0.79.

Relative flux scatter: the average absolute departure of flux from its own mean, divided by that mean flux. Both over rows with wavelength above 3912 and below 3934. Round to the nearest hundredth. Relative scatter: 0.29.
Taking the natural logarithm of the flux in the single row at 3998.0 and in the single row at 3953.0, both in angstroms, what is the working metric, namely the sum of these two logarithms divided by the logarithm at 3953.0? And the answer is 2.05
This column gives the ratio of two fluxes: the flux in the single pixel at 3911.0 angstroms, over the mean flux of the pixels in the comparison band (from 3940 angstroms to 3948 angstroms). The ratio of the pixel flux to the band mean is 1.4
